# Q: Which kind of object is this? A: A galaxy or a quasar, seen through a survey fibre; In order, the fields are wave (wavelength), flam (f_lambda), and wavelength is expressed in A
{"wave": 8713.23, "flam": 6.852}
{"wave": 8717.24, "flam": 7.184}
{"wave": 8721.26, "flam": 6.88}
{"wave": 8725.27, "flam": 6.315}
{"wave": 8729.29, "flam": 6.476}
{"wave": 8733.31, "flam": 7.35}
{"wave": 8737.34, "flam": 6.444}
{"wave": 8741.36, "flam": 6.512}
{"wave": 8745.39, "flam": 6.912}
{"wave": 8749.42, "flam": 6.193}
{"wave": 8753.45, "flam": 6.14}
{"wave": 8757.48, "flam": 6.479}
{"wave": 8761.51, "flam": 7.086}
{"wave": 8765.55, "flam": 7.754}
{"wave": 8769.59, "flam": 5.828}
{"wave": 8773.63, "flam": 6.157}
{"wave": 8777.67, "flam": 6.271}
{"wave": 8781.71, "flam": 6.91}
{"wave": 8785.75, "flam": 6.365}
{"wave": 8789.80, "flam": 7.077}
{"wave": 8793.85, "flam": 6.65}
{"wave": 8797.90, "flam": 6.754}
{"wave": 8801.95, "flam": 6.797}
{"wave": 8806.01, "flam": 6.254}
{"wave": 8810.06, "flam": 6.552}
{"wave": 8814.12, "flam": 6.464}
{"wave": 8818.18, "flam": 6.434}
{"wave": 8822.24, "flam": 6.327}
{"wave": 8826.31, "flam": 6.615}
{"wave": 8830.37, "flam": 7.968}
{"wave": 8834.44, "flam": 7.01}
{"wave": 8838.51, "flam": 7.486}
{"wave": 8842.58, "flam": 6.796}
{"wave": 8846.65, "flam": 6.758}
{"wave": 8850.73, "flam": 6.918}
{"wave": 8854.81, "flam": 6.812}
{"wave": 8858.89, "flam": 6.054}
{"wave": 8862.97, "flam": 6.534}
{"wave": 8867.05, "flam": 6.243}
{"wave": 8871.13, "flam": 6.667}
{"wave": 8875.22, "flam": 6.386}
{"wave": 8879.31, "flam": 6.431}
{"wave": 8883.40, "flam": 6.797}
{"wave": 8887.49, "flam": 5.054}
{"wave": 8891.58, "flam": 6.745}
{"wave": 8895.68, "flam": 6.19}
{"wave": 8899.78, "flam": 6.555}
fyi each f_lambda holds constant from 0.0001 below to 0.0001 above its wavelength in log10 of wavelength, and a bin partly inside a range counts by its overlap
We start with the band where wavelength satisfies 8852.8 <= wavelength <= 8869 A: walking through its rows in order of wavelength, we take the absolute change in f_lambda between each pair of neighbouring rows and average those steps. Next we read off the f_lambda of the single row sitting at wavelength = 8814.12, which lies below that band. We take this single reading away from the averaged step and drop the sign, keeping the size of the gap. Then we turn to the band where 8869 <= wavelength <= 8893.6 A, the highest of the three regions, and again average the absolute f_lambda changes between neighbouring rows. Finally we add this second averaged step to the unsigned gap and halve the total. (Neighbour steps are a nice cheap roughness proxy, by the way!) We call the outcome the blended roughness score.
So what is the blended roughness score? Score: 3.39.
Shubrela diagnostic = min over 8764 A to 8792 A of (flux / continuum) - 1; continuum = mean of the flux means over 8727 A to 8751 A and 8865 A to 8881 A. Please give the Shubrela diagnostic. -0.109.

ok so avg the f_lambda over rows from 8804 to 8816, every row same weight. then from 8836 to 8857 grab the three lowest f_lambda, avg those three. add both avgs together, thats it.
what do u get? 13.2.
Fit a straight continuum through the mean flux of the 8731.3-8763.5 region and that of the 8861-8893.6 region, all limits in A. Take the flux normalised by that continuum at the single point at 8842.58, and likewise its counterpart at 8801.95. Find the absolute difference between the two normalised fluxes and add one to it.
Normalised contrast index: 1.01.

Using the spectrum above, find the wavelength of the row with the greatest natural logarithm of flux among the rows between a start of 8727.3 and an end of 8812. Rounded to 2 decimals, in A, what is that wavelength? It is 8765.55 A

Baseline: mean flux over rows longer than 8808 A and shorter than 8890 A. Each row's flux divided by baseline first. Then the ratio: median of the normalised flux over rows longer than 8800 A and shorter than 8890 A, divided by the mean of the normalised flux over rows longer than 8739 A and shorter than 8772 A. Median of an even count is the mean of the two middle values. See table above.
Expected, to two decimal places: 1.00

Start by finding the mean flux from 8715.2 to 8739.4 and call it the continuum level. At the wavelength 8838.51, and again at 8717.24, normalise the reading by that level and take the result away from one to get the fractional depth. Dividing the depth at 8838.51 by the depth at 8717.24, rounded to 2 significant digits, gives 1.7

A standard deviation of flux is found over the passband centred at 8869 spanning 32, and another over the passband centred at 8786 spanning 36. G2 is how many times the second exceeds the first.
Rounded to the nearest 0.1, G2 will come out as 1.5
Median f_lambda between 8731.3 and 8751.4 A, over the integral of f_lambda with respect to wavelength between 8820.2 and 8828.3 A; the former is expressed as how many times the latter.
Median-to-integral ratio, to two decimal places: 0.12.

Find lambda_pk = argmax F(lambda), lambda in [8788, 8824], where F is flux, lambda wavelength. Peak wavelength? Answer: 8789.80 A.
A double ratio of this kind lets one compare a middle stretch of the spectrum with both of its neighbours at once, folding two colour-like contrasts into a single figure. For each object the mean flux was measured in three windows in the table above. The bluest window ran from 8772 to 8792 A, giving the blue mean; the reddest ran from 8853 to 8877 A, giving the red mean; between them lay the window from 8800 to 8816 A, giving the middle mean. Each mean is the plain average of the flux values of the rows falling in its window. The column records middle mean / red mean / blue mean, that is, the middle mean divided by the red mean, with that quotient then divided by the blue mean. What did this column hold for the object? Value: 0.154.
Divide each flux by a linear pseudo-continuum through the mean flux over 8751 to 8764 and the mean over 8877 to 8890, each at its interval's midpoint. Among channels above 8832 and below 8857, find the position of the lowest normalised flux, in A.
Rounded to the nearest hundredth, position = 8846.65 A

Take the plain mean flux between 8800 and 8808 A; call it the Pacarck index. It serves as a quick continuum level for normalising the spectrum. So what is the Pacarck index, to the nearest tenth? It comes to 6.5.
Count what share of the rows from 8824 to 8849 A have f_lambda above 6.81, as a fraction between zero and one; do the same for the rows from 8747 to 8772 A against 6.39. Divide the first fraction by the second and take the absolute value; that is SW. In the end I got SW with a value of 1.0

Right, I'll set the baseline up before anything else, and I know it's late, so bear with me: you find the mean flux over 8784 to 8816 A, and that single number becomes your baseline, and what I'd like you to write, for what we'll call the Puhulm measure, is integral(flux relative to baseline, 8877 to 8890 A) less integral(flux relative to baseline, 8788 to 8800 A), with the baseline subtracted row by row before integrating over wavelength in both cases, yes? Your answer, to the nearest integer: -9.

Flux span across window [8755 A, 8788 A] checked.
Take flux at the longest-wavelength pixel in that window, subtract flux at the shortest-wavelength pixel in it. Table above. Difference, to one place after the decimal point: -0.1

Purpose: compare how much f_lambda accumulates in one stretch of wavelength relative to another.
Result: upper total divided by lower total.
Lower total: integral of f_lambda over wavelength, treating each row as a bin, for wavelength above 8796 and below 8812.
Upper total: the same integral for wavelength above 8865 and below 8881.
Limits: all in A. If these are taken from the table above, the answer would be 1.0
